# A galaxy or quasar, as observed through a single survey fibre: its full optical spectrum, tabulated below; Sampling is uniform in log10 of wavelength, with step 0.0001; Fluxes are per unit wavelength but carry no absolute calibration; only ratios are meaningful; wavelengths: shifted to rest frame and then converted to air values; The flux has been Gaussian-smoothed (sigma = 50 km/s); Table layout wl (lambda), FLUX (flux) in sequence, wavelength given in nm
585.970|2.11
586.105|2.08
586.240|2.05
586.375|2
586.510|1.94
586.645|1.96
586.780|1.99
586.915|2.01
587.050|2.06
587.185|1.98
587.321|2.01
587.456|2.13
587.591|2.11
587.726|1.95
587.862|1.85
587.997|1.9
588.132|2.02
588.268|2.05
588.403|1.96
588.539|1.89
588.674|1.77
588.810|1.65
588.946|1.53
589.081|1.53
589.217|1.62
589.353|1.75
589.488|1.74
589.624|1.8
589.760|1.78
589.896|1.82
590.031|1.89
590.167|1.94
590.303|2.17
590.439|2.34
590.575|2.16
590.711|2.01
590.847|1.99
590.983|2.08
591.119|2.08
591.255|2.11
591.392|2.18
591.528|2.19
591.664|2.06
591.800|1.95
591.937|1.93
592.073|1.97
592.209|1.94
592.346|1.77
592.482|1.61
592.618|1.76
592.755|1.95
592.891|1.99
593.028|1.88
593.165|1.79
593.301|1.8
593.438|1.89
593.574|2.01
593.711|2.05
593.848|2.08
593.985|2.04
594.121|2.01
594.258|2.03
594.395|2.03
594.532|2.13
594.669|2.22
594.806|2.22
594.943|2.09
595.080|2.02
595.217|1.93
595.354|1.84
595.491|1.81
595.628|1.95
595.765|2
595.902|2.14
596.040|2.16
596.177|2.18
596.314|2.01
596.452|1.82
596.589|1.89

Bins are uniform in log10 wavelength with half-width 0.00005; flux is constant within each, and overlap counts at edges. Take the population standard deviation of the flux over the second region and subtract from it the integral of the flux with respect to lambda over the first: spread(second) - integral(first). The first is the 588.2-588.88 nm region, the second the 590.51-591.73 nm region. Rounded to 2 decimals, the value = -1.20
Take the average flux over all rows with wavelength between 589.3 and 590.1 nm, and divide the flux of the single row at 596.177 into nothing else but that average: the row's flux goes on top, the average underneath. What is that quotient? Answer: 1.21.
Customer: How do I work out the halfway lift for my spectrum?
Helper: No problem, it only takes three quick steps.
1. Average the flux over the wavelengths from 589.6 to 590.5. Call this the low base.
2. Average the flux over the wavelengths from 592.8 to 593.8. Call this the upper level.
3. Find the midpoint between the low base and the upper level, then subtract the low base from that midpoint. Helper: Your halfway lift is -0.024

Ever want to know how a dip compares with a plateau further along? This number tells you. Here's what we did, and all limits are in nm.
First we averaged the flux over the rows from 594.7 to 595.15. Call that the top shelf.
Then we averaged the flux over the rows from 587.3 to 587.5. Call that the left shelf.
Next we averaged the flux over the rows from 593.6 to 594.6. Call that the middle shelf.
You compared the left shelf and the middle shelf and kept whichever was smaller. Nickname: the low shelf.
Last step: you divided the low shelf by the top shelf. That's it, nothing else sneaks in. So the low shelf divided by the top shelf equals 0.97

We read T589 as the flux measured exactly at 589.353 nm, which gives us 1.75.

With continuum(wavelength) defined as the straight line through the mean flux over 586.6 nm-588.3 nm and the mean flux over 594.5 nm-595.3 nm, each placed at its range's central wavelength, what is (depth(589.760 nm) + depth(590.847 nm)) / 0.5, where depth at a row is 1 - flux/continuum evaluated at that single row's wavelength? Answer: 0.30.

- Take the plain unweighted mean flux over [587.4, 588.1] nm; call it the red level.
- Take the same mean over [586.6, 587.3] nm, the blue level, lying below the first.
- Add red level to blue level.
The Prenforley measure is 3.99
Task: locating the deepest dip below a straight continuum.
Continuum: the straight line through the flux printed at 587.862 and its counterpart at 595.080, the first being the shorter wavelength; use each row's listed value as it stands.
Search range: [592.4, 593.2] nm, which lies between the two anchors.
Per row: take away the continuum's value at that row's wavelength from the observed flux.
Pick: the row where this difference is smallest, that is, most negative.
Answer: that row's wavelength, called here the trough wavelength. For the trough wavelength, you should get 592.482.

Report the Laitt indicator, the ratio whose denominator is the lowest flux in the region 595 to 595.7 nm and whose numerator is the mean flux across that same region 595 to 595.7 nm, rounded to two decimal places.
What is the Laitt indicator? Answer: 1.06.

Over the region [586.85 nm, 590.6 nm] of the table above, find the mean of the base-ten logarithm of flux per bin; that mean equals 0.278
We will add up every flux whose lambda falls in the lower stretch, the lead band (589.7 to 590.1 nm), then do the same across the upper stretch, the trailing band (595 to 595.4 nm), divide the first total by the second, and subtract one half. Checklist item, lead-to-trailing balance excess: 0.45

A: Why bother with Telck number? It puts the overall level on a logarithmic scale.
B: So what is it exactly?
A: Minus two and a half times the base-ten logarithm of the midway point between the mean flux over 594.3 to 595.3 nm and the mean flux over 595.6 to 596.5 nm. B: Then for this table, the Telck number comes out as -0.79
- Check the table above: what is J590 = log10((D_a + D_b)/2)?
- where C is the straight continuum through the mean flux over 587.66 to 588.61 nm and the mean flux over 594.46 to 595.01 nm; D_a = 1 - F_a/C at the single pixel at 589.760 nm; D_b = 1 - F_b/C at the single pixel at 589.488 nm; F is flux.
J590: -0.93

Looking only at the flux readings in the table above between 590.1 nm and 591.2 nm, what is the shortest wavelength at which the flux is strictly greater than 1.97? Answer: 590.303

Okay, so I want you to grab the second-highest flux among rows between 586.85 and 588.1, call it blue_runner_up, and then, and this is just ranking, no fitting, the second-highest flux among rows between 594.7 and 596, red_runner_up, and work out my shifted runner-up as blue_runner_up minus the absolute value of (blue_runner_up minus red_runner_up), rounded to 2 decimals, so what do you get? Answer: 2.08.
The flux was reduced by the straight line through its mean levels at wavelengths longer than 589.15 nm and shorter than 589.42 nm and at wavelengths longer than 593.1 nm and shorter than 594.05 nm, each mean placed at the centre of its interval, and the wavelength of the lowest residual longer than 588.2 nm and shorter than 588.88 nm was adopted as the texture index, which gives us 588.810 nm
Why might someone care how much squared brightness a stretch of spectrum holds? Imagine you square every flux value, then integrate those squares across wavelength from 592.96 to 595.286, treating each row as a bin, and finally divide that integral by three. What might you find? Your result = 3.2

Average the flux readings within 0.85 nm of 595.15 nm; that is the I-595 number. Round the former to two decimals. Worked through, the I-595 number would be 2.03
